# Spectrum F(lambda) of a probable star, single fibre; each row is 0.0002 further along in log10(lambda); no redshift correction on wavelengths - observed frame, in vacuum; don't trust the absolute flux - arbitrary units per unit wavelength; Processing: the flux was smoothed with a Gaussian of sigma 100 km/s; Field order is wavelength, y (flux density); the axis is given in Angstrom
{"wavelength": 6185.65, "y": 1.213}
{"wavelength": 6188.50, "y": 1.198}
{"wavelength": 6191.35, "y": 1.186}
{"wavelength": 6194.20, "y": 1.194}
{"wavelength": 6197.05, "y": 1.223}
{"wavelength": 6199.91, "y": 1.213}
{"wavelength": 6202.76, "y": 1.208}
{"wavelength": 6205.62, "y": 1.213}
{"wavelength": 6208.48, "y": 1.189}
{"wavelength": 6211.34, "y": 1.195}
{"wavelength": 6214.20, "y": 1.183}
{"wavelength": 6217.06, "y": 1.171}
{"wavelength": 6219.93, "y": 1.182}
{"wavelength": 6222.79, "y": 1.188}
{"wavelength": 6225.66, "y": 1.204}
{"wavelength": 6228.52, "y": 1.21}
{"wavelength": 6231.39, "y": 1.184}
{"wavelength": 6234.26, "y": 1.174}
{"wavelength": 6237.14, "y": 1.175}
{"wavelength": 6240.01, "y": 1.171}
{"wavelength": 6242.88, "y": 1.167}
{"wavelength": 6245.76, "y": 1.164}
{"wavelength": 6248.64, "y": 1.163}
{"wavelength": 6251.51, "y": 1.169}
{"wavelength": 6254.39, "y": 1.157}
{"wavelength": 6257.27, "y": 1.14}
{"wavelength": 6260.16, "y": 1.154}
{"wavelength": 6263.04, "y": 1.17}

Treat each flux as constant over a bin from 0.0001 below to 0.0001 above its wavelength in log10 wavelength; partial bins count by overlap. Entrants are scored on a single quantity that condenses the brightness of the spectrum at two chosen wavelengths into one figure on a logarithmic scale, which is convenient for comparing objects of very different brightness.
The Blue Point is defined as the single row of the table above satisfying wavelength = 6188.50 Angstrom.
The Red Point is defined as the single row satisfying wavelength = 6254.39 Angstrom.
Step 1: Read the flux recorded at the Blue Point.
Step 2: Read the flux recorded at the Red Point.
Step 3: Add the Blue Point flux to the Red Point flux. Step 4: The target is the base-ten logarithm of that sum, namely 0.372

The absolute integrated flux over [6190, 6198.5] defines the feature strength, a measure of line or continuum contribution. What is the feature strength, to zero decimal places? 10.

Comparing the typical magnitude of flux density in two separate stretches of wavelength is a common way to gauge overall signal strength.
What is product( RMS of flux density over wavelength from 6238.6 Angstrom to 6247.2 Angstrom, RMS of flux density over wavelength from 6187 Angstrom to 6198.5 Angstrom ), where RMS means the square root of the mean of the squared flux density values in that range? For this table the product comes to 1.40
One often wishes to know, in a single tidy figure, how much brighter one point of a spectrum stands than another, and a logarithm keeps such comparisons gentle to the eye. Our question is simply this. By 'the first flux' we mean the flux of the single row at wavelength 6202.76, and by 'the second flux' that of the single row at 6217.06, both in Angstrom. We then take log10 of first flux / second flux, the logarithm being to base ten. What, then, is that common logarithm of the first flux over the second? 0.014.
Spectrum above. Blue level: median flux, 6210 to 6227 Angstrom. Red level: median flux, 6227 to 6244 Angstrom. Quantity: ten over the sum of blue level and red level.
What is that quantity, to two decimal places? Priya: 4.24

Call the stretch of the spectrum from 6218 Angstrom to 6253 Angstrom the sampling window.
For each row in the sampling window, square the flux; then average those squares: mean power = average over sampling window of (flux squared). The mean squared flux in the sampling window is 1.39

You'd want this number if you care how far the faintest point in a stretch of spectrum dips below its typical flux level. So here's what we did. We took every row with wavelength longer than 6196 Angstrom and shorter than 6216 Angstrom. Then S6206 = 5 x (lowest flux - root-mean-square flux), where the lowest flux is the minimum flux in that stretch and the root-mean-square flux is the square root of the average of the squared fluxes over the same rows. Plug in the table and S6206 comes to -0.10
